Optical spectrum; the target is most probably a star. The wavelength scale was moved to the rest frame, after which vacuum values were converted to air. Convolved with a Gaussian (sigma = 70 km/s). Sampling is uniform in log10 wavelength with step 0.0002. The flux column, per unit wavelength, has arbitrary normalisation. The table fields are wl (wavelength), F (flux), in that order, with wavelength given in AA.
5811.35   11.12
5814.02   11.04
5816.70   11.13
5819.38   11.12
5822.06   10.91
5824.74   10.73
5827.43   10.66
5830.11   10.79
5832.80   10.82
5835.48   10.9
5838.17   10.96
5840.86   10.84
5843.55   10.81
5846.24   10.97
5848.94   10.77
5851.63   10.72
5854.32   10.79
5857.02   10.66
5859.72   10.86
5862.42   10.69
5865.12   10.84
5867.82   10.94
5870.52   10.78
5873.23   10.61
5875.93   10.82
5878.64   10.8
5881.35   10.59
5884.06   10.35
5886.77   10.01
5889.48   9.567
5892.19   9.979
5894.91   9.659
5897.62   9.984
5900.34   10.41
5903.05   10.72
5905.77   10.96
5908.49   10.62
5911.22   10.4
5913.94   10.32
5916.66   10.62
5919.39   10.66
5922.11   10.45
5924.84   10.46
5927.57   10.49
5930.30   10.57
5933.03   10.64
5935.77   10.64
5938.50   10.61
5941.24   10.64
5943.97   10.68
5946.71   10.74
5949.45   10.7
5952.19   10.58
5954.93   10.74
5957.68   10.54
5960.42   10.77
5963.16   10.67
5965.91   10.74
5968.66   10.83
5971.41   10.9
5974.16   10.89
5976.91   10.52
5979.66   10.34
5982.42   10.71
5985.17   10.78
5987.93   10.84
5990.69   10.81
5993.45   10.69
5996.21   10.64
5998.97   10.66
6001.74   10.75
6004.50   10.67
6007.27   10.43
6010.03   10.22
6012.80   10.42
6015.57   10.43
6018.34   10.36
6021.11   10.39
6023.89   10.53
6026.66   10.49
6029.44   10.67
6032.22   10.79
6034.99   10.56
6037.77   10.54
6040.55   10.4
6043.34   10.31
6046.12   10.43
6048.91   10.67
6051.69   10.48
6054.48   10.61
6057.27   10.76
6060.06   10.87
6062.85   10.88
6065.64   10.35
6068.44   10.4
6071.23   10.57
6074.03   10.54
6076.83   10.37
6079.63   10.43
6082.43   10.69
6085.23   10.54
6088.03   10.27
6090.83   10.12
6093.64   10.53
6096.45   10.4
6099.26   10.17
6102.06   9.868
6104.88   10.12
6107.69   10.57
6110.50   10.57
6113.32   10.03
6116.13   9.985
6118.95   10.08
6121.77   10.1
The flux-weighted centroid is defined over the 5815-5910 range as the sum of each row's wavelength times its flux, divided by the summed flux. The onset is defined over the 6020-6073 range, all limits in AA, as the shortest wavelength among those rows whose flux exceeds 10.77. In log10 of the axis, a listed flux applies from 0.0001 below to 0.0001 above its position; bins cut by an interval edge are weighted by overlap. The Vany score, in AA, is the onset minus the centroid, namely 170.3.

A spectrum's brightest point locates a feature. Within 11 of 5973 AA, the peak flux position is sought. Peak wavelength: 5971.41 AA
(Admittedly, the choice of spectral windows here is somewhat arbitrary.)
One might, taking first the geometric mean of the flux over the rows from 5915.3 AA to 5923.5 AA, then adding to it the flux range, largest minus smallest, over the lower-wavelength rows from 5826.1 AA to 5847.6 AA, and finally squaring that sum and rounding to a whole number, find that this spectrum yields 119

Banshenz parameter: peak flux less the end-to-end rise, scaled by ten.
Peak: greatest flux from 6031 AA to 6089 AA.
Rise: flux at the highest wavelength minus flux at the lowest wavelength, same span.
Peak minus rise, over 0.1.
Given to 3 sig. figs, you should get 114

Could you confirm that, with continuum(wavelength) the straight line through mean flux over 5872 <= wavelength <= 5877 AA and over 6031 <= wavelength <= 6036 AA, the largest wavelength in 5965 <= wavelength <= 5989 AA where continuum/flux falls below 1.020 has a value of 5987.93 AA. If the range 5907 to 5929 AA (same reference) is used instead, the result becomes 5919.39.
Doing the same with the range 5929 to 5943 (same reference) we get 5941.24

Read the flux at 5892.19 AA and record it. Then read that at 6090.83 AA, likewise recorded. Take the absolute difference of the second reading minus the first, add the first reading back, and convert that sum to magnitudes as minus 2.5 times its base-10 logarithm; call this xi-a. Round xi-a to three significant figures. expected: -2.51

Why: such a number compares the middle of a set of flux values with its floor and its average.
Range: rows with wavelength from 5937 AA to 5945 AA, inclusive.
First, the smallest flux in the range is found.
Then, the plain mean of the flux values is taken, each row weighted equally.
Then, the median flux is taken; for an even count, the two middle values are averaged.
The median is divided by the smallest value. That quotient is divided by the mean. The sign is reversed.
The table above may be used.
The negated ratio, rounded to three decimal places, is -0.094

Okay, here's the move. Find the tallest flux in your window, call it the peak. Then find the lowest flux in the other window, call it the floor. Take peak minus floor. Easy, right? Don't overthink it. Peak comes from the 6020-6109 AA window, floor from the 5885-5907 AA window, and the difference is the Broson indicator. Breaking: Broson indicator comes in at 1.3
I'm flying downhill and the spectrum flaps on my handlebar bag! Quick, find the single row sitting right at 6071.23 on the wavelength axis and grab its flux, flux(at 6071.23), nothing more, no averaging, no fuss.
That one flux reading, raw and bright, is 10.57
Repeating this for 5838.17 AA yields 10.96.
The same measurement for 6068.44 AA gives 10.4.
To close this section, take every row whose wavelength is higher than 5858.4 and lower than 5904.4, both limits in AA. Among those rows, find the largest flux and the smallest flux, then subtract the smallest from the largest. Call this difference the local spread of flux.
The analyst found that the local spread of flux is 1.4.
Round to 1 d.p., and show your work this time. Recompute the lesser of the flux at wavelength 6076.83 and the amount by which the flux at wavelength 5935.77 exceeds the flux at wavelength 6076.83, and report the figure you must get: 0.3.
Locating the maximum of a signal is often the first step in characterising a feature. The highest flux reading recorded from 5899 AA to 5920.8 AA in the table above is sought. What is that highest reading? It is 10.96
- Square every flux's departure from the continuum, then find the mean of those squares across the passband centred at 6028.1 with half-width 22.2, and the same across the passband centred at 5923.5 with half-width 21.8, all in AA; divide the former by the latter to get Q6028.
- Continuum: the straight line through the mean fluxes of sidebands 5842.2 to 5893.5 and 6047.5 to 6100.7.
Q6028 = 1.1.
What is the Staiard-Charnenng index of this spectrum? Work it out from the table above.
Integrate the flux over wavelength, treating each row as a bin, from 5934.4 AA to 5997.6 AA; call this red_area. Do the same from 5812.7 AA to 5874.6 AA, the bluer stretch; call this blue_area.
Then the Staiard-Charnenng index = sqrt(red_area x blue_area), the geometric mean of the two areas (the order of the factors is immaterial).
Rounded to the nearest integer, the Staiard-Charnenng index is 673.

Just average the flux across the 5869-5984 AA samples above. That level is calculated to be 10.5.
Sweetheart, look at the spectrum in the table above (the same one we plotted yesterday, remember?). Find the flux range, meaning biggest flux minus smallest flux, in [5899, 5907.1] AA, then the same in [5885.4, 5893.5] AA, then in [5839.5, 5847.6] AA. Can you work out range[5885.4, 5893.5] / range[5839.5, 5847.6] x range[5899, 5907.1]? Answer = 1.52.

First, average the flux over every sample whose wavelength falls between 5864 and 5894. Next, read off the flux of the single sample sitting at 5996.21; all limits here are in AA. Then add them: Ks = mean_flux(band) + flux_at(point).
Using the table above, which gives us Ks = 21.1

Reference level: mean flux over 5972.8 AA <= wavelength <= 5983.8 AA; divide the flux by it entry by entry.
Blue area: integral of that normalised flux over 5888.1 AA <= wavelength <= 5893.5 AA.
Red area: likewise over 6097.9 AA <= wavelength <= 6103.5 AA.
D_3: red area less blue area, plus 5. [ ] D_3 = 5.31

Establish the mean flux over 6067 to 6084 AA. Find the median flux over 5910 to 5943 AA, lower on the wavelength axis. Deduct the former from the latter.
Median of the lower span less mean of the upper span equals 0.1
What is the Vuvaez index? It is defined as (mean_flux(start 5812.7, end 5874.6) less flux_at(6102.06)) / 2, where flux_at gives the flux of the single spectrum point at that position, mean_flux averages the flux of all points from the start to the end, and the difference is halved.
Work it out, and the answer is 0.49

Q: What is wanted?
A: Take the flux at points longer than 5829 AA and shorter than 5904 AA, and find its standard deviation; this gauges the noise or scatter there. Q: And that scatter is 0.39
